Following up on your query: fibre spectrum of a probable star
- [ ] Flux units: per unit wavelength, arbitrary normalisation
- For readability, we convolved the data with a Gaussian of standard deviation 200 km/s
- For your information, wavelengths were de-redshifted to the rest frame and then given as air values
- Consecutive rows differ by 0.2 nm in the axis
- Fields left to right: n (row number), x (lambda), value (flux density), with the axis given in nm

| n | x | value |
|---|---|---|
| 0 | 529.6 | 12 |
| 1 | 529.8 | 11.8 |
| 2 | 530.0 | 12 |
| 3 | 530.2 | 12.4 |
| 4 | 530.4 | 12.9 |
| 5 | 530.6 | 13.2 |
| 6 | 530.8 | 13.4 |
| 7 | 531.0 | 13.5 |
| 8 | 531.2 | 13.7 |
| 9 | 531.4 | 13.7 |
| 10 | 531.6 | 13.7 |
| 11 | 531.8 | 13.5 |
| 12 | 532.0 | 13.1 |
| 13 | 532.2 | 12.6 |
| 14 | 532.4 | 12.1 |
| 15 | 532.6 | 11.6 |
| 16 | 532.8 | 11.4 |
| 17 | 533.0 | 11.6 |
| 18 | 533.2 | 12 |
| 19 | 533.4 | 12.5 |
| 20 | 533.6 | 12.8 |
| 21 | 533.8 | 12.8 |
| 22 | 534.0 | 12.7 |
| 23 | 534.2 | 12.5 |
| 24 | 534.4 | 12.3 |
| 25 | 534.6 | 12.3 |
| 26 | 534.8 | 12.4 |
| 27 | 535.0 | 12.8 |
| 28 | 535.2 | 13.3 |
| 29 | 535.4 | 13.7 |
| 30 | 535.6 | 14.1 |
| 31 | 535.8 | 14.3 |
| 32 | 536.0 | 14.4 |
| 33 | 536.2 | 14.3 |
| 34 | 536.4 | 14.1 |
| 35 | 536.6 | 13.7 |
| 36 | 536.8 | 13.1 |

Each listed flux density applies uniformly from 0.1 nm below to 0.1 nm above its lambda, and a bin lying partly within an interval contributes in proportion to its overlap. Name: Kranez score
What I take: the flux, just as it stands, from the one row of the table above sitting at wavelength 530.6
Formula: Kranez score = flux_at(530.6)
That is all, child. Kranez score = 13.2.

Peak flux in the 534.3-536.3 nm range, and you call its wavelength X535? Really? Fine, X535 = 536.0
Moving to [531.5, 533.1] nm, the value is 531.6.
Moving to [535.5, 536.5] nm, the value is 536.0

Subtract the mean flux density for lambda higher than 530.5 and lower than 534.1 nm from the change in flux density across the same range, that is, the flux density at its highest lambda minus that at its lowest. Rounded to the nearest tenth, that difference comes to -13.3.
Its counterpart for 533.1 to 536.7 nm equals -11.5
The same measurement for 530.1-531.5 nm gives -12.0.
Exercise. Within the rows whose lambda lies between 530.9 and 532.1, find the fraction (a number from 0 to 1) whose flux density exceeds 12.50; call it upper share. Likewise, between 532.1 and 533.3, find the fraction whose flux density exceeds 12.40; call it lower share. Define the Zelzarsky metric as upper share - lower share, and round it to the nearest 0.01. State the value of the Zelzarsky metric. 0.83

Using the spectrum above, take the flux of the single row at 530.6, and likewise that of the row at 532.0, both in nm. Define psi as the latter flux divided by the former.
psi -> 0.99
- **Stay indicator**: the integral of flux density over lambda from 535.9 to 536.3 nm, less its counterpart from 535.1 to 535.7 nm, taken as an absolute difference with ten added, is 12.5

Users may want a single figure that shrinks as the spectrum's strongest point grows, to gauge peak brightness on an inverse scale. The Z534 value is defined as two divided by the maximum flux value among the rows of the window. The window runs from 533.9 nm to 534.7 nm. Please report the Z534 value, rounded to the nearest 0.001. 0.157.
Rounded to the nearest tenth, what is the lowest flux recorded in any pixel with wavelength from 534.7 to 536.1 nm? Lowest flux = 12.4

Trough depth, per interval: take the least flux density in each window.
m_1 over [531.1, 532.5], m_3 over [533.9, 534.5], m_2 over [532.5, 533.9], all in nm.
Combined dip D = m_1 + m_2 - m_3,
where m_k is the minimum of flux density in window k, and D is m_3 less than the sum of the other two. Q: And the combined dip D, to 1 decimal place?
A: 11.2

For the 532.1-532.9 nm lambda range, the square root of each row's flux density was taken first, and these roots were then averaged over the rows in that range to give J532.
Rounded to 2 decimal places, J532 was 3.45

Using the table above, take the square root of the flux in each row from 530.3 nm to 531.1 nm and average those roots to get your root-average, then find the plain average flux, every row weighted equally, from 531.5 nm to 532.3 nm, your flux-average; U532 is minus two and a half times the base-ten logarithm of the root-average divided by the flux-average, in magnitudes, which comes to 1.40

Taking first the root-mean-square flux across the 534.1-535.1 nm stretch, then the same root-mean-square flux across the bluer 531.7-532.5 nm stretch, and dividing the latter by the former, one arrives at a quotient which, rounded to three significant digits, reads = 1.03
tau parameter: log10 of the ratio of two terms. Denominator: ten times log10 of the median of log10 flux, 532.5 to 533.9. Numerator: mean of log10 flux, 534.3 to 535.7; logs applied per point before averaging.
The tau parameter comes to 0.53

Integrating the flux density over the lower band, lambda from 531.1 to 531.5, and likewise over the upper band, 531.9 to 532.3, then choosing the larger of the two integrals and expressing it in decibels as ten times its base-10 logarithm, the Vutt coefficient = 7.39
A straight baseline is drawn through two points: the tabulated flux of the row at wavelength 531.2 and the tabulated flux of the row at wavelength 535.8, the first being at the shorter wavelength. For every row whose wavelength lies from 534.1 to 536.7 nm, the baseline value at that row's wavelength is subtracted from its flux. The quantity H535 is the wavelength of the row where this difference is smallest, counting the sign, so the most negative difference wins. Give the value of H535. 534.6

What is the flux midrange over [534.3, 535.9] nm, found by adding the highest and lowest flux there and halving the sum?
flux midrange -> 13.3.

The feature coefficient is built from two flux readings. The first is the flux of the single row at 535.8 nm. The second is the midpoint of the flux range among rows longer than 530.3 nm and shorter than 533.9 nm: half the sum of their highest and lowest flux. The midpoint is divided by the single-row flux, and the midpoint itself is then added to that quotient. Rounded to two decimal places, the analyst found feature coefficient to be 13.43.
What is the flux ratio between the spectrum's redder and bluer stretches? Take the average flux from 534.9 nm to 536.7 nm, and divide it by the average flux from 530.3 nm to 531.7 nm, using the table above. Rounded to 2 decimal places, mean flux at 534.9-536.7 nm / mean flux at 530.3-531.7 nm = 1.03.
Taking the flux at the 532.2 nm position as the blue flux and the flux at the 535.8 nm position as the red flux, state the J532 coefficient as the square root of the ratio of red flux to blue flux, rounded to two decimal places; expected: 1.07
